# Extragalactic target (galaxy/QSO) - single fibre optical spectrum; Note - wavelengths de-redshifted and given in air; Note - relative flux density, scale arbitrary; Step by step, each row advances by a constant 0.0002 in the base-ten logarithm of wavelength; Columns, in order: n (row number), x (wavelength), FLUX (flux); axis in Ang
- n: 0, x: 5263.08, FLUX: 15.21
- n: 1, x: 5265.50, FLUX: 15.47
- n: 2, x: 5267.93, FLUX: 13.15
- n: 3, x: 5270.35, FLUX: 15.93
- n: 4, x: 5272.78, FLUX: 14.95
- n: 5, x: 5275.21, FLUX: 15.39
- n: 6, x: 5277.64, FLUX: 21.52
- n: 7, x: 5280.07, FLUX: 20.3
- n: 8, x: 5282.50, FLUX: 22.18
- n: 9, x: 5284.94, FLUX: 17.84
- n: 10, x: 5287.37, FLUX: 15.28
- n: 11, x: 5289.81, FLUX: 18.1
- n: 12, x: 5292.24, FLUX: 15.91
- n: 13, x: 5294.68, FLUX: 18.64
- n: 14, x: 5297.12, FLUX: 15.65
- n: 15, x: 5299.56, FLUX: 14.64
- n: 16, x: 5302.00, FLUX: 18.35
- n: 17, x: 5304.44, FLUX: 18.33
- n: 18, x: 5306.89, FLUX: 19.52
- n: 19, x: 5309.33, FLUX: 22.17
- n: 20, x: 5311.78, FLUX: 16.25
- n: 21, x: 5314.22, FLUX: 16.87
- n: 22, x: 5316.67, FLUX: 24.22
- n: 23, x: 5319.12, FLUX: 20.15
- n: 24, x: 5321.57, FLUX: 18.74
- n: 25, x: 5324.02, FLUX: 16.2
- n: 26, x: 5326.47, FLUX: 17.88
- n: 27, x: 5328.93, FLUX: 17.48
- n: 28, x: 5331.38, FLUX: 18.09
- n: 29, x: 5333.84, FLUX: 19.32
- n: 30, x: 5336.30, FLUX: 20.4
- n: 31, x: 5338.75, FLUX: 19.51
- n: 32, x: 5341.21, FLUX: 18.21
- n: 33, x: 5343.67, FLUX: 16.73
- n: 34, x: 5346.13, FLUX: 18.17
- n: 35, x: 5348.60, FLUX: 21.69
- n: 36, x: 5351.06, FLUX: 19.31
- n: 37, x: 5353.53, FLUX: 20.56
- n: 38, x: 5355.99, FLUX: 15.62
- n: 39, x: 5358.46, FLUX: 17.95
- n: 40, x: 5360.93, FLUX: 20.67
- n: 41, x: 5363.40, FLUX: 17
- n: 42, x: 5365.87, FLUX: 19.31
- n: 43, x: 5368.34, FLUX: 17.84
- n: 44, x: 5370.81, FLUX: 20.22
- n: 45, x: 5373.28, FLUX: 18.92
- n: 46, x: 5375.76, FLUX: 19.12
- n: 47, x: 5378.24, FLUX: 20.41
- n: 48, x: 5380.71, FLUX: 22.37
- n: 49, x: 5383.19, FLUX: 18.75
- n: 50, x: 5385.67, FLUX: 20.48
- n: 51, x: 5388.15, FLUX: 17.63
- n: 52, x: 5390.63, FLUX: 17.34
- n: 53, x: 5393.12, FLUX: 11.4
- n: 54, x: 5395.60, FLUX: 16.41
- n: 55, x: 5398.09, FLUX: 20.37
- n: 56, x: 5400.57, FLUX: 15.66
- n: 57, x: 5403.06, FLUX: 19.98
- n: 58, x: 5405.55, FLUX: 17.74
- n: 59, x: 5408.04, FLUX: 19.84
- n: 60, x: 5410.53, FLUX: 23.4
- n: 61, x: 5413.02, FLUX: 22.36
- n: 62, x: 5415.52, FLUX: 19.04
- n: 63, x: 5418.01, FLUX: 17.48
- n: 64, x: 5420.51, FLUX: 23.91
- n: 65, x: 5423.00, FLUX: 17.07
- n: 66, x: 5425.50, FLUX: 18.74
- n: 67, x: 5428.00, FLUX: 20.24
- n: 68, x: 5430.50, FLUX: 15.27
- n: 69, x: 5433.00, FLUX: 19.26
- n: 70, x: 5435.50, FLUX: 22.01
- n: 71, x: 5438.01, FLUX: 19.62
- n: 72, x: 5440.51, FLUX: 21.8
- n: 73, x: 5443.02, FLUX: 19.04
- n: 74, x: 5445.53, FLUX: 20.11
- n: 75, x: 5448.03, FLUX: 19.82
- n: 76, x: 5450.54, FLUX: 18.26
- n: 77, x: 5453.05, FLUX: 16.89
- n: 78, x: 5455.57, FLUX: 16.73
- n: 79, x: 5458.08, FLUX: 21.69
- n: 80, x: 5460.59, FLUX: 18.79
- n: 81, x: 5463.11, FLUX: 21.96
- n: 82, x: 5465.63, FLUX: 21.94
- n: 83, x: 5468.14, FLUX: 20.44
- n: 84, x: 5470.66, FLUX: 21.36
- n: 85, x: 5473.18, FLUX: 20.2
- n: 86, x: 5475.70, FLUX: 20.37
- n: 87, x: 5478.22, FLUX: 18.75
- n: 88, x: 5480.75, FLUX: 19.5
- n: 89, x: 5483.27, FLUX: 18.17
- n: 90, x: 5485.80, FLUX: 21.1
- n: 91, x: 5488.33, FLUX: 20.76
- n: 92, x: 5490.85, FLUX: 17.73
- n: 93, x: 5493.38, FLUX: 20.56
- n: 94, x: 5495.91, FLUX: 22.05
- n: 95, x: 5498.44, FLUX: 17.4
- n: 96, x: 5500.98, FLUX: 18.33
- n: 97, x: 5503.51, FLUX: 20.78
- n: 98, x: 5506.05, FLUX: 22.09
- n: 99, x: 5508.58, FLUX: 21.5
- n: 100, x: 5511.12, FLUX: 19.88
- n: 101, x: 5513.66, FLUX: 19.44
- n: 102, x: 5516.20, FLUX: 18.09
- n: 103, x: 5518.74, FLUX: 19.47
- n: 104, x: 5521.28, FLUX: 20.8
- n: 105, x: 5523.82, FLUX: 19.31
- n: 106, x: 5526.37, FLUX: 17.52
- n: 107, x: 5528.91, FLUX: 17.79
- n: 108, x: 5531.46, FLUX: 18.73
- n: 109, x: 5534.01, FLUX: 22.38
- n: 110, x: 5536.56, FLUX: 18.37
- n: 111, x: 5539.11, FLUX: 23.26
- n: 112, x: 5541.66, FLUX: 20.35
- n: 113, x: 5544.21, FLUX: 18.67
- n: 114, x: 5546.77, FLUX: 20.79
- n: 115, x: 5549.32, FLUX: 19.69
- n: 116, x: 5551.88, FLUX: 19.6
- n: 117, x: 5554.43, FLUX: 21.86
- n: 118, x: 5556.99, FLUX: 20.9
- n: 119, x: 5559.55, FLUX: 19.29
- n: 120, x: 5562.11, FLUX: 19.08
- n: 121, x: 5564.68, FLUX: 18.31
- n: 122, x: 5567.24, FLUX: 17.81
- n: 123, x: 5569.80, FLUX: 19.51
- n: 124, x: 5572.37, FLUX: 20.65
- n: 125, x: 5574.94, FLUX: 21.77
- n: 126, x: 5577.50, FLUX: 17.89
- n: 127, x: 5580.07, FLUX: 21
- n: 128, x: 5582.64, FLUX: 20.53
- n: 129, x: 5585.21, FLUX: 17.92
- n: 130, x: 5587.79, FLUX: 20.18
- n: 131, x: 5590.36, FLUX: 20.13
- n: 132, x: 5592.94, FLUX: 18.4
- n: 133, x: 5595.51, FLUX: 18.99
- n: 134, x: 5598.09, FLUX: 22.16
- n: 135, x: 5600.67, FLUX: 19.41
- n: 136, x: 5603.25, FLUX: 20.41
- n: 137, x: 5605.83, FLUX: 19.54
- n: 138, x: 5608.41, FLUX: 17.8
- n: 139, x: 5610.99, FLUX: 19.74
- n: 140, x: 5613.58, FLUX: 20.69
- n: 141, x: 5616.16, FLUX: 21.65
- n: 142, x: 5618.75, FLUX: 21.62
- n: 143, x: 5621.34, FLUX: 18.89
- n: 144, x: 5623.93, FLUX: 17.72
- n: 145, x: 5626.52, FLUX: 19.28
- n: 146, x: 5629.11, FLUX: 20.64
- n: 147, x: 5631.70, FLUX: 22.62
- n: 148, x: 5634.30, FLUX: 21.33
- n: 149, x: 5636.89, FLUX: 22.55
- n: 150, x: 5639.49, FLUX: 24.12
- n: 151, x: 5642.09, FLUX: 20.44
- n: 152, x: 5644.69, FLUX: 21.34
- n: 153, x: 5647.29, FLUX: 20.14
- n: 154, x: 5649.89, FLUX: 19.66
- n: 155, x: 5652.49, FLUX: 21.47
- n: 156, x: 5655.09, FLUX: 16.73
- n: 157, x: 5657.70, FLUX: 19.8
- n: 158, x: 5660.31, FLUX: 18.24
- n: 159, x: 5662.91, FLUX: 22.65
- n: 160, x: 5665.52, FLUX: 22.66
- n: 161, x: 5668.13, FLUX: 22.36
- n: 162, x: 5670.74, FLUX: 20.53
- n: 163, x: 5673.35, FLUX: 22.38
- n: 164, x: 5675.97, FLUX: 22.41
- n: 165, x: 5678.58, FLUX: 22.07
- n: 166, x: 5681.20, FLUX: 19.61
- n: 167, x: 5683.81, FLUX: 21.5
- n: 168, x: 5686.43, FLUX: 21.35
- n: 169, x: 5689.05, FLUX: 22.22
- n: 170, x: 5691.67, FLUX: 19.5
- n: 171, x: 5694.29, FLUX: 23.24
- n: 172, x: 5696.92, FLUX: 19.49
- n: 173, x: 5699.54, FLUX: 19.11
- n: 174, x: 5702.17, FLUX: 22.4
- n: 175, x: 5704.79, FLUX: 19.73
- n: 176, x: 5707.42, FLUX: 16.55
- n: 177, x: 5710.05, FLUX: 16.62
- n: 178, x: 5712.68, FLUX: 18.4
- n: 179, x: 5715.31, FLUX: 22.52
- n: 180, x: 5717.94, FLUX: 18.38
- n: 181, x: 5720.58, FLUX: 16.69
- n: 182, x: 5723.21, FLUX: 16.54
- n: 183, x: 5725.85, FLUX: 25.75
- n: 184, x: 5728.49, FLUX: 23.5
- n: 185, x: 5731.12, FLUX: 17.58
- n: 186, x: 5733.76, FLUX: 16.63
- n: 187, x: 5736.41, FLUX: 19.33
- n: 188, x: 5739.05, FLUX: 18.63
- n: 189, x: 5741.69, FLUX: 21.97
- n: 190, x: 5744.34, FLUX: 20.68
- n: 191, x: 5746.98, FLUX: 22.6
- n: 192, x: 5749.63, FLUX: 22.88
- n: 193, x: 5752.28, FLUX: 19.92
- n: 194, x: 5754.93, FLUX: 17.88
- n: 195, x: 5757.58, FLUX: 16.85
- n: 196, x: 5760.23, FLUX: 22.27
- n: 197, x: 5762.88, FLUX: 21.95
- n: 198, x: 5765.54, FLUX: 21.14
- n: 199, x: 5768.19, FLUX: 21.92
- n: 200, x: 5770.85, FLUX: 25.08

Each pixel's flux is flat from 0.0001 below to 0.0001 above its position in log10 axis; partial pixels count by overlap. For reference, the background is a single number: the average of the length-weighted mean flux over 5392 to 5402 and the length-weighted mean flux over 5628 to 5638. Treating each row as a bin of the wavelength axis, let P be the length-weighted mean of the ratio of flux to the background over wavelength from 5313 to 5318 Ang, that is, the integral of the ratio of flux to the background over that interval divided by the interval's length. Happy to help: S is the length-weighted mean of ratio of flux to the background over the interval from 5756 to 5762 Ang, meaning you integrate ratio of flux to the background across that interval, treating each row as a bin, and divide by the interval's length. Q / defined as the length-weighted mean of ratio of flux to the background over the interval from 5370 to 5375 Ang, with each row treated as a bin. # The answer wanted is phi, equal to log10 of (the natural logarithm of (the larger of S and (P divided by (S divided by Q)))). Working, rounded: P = 1.08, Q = 1.03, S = 1.04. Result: -1.16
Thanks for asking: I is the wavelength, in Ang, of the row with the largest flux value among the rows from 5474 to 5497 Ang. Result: 5495.91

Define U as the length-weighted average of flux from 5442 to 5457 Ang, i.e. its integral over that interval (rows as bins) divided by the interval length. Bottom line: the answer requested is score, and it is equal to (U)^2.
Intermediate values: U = 18.50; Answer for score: 342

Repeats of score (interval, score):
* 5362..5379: 359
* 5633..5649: 466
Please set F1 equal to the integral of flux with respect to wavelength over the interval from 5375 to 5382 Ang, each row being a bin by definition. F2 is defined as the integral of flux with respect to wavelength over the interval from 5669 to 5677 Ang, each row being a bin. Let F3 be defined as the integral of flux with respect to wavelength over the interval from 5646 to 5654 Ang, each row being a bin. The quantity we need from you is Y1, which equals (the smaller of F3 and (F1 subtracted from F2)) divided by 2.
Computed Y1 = 15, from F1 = 145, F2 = 174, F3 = 163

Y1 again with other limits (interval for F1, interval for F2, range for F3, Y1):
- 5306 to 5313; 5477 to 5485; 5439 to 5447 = 8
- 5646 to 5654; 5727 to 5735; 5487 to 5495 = -4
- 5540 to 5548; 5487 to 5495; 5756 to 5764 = -1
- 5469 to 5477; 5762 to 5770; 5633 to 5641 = 5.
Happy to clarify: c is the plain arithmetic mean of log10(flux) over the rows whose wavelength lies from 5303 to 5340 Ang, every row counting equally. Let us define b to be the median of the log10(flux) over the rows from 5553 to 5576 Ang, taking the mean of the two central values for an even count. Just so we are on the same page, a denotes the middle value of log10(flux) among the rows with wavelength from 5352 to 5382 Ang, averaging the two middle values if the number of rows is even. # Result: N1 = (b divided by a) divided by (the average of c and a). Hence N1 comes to 0.785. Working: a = 1.28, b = 1.29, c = 1.28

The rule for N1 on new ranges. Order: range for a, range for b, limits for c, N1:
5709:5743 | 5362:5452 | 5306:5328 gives 0.798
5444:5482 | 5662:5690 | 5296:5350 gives 0.804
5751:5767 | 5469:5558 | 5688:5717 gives 0.758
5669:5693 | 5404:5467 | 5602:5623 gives 0.737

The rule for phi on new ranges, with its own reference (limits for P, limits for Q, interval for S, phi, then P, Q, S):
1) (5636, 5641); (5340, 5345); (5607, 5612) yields -0.87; 1.23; 0.92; 0.99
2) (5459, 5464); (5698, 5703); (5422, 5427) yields -0.70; 1.07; 1.08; 0.95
